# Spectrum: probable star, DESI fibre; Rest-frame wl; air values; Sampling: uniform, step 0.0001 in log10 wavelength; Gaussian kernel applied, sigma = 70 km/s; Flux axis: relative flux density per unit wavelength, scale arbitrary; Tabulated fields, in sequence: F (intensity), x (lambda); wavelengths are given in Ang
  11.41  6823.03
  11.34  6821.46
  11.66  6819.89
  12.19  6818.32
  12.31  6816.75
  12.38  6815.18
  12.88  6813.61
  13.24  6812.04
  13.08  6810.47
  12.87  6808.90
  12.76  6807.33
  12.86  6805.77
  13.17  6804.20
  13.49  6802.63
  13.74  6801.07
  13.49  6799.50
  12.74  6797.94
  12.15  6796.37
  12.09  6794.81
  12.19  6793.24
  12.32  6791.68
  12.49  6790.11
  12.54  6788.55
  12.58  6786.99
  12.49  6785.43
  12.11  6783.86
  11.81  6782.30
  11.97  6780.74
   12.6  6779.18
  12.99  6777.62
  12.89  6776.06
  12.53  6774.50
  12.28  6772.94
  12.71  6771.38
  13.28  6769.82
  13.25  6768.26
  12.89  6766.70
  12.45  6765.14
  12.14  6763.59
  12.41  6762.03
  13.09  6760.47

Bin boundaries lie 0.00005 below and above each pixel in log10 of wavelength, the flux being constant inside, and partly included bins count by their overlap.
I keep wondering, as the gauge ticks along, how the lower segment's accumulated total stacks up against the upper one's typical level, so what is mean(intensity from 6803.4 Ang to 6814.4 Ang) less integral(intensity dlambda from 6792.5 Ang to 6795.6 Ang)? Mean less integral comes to -25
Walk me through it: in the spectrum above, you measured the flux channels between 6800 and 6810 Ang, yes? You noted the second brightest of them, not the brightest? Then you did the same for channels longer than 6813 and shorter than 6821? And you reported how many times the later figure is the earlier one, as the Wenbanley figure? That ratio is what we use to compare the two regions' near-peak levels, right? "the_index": 0.92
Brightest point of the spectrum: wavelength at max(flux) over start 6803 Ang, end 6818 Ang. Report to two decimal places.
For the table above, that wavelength 6812.04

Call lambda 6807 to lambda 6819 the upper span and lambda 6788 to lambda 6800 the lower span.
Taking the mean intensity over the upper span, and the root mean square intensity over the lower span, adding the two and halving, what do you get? 12.6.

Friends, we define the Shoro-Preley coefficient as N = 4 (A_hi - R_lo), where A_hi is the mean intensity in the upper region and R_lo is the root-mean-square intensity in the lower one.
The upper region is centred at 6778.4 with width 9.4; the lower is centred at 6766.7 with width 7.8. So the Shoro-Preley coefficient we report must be -1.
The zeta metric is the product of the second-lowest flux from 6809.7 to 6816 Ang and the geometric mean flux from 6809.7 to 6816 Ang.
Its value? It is 166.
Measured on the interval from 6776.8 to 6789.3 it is 148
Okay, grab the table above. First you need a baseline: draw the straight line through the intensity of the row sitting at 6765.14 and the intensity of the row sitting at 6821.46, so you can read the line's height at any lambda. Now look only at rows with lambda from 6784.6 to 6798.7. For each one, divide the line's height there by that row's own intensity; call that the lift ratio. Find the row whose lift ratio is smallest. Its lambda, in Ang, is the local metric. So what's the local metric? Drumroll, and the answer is 6797.94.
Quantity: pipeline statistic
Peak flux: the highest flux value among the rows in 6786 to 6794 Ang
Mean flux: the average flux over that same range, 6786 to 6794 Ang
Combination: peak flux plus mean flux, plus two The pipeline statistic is 27.0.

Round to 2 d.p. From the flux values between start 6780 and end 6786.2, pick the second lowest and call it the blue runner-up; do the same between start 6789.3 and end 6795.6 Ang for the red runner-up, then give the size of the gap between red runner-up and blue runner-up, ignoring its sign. 0.22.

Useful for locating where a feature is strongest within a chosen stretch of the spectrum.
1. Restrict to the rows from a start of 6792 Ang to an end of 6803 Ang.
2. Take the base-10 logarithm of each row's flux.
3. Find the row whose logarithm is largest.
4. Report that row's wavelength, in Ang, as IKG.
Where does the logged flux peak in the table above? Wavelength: 6801.07 Ang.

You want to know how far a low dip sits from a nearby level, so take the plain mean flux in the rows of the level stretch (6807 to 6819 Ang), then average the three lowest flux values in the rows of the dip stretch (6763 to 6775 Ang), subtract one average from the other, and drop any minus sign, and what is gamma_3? 0.42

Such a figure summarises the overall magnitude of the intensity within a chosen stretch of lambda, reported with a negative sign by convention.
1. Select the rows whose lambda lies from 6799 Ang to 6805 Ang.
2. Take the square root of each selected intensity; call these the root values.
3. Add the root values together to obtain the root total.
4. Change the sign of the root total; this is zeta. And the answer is -15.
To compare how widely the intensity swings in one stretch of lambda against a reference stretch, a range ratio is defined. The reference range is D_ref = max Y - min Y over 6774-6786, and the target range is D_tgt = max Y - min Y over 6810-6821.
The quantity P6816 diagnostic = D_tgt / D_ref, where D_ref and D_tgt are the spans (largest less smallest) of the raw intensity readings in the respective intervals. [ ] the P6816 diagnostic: 1.3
